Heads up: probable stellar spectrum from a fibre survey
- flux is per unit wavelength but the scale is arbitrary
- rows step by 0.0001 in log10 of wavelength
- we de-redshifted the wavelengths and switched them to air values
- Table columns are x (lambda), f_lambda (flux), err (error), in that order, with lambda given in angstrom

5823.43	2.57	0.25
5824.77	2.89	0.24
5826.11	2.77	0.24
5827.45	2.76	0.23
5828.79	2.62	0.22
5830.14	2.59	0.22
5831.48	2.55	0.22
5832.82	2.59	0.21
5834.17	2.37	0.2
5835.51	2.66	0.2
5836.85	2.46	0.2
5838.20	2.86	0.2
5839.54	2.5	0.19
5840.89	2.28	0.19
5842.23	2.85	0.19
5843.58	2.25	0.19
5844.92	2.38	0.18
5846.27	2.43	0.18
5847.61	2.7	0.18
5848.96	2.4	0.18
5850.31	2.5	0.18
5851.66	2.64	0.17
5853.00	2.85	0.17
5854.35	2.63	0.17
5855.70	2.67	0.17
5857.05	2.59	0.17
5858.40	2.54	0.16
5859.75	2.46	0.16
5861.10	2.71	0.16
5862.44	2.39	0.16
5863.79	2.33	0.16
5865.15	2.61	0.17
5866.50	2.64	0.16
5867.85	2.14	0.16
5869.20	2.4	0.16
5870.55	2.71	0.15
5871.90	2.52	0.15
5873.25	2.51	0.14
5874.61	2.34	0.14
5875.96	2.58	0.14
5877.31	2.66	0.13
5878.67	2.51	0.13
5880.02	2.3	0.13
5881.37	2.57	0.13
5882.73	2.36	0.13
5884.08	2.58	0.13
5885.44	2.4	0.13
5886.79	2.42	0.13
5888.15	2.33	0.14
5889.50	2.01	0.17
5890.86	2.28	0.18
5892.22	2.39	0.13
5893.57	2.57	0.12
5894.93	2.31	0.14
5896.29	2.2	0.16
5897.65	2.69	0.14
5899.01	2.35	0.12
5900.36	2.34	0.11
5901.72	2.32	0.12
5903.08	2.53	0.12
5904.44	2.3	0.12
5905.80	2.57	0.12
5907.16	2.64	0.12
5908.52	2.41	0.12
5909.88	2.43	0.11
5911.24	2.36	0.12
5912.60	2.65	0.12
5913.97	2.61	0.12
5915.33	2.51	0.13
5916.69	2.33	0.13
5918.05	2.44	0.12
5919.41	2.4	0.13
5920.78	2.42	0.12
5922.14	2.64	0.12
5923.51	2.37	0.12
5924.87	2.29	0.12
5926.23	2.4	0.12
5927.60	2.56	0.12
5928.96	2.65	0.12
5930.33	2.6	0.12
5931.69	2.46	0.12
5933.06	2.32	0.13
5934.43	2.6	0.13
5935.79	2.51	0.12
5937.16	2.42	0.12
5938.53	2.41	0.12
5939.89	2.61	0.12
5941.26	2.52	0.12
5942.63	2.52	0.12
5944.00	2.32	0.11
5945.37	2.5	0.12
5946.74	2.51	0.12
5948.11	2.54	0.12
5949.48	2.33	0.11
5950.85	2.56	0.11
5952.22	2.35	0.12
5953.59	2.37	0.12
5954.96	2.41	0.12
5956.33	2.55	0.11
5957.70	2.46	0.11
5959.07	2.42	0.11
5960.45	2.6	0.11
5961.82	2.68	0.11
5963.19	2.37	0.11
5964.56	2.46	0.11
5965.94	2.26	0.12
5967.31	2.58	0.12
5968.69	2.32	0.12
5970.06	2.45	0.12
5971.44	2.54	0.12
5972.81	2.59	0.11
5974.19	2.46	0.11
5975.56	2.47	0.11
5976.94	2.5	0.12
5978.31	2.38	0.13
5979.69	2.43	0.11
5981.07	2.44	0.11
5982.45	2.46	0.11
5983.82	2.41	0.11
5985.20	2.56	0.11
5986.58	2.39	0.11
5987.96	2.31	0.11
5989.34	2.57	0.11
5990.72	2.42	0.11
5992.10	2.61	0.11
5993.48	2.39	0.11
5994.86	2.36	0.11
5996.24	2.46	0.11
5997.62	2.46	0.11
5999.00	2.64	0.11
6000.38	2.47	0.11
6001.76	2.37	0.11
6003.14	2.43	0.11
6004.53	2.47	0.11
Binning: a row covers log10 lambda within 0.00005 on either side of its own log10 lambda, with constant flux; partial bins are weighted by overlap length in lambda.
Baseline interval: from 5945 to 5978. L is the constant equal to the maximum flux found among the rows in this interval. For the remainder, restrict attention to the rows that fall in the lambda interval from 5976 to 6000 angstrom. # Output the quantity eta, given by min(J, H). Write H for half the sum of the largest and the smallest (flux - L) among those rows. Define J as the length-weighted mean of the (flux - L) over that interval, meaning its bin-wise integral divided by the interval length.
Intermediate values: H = -0.205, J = -0.221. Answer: -0.221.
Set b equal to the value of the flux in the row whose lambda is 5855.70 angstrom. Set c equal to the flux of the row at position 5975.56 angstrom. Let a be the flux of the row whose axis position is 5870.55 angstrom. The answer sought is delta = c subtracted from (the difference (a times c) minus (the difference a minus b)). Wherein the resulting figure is 4.2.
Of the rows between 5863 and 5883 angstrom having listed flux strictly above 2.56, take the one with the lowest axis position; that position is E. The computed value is 5865.15 angstrom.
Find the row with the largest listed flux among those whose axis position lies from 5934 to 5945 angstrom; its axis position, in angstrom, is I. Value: 5939.89 angstrom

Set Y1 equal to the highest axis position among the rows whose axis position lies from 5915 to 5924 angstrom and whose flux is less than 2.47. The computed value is 5923.51 angstrom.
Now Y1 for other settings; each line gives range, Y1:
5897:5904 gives 5901.72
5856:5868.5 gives 5867.85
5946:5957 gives 5954.96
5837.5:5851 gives 5848.96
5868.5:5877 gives 5874.61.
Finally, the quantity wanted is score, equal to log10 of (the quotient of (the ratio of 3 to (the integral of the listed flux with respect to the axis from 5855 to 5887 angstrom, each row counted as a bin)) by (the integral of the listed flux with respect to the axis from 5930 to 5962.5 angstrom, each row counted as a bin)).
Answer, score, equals -3.33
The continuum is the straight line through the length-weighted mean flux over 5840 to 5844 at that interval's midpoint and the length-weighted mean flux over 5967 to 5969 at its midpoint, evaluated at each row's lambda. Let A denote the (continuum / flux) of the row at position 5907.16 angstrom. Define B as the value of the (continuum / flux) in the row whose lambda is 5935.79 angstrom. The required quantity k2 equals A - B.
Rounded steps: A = 0.931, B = 0.98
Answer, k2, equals -0.05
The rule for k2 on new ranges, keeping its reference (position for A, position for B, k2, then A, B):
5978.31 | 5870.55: 0.12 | 1.025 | 0.91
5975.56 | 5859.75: -0.02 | 0.988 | 1.00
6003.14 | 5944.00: -0.05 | 1.002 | 1.06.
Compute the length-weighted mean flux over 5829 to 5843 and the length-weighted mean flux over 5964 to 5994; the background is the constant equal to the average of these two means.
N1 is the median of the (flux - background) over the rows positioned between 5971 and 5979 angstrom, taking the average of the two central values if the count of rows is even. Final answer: -0.03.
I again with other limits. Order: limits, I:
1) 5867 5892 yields 5870.55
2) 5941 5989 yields 5961.82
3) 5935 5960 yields 5939.89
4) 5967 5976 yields 5972.81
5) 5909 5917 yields 5912.60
